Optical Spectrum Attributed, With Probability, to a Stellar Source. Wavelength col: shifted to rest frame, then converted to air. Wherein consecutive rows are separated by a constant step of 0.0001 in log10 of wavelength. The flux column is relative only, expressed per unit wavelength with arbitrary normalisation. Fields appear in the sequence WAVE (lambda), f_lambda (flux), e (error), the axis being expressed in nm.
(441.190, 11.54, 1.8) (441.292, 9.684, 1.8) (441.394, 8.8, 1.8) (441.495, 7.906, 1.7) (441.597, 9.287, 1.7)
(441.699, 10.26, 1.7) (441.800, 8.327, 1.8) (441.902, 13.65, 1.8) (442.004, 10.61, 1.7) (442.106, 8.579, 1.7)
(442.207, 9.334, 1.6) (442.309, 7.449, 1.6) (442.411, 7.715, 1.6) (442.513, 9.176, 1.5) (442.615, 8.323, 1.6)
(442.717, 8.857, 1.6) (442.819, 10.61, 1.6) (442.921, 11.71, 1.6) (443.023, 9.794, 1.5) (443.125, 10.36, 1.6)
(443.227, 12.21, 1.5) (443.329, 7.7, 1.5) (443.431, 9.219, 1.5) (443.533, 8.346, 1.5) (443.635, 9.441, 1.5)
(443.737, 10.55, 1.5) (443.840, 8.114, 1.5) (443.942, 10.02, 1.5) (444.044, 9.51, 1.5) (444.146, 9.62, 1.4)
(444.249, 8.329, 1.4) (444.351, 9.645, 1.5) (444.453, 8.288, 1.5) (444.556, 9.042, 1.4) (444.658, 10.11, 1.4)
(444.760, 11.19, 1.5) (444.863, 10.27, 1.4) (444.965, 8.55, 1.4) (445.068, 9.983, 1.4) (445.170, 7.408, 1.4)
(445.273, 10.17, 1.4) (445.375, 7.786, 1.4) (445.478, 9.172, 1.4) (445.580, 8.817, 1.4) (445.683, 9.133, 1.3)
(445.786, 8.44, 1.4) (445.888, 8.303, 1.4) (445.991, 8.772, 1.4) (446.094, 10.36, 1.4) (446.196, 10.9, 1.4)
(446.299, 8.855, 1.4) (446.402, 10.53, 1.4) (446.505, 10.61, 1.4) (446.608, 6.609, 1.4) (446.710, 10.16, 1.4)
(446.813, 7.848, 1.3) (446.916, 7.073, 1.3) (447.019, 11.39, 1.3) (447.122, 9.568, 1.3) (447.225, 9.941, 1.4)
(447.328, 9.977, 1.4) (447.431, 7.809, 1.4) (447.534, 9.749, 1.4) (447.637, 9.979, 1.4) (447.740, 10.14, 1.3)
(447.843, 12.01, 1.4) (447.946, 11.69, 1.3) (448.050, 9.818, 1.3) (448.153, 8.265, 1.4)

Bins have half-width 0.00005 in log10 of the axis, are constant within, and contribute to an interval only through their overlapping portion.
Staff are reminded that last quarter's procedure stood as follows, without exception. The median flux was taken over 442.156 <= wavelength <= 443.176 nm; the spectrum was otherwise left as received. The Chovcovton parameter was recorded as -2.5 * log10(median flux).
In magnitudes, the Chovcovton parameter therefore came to -2.416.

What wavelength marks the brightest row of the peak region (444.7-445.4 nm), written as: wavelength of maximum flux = 444.760 nm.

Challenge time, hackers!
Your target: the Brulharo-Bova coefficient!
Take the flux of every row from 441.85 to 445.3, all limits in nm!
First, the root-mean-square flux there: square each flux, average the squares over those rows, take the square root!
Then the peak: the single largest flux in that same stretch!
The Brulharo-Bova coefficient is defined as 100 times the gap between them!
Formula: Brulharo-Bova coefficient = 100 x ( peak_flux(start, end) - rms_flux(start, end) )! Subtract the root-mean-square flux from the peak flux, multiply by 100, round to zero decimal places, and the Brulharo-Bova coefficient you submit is 403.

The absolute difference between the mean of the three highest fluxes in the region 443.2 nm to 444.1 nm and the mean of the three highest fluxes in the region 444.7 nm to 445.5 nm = 0.38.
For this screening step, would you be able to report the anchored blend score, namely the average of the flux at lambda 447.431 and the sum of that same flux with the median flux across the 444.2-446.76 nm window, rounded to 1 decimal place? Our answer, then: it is 12.4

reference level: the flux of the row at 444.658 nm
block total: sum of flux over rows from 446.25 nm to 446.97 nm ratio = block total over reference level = 6.1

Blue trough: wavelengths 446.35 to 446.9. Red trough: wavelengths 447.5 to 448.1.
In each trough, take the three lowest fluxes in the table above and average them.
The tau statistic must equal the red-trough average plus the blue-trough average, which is 18.1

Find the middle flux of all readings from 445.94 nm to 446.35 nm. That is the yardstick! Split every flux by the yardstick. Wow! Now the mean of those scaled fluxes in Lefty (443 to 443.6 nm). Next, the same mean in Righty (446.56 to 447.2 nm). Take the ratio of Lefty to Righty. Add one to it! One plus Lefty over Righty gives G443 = 2.09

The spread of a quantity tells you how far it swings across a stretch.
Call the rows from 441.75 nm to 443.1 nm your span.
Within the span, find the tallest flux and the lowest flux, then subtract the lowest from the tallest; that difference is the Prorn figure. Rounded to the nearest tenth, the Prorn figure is 6.2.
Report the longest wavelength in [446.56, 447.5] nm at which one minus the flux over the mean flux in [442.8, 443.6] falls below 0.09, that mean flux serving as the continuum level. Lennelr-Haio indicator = 447.328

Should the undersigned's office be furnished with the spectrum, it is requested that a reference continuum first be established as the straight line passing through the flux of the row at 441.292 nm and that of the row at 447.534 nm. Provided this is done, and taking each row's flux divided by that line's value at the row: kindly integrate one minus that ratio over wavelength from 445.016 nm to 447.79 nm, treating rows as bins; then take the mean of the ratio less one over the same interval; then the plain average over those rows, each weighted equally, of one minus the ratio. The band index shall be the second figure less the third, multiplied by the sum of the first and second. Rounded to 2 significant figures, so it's -0.0093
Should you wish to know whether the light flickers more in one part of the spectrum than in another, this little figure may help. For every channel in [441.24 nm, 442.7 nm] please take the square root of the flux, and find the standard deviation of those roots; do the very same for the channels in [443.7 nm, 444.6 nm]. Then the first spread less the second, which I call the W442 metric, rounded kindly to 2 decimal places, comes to 0.11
